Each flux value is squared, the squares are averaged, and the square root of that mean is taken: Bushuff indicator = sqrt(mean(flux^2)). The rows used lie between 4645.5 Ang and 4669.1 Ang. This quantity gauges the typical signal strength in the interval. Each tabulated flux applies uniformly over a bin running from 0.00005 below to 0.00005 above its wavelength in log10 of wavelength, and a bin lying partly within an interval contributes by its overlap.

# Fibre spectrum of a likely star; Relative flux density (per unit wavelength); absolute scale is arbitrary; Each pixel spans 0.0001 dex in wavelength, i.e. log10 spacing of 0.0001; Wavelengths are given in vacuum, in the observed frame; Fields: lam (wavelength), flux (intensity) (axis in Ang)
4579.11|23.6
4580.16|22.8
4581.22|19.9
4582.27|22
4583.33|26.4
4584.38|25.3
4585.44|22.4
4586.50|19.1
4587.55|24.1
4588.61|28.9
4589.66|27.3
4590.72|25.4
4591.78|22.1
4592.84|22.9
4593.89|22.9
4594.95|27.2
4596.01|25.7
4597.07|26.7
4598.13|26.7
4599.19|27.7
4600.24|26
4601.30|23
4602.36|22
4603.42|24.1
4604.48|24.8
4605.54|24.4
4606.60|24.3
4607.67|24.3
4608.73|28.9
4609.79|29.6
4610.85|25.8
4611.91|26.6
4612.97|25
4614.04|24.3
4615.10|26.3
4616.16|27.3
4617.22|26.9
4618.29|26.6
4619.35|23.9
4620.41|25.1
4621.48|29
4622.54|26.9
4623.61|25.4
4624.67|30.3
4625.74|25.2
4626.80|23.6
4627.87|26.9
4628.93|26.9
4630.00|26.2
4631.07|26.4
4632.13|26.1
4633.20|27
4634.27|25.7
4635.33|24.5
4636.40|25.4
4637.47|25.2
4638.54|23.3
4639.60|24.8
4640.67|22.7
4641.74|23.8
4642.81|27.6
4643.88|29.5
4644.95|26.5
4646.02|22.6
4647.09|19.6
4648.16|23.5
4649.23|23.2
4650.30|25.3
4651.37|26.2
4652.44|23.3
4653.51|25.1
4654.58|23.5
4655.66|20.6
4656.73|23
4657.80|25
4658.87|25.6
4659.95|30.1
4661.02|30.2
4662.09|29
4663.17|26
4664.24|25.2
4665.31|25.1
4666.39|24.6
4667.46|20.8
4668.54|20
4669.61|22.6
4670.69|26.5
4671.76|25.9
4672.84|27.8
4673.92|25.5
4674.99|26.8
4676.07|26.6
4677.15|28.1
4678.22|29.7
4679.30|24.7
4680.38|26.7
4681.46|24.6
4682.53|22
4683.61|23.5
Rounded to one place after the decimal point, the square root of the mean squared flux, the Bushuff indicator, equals 24.6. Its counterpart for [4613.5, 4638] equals 26.2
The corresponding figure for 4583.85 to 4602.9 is 24.9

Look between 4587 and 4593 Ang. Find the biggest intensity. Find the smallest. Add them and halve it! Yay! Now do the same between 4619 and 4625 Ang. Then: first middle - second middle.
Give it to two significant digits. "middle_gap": -1.6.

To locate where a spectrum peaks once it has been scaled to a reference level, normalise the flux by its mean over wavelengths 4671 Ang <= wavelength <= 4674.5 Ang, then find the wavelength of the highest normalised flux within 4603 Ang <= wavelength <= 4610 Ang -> 4609.79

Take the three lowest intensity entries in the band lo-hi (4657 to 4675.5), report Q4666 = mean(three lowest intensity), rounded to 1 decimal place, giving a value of 21.1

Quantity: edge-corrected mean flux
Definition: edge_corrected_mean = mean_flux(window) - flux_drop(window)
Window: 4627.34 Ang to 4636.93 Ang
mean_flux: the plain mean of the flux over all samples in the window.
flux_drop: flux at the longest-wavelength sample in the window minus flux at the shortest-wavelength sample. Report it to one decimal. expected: 27.6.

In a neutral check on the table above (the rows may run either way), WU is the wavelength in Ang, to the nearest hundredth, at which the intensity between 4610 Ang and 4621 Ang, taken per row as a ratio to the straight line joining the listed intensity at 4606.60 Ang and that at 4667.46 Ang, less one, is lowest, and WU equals 4619.35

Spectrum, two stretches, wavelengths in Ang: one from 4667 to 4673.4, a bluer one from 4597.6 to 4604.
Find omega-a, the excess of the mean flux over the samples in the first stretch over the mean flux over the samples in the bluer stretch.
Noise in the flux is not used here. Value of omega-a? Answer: -1.0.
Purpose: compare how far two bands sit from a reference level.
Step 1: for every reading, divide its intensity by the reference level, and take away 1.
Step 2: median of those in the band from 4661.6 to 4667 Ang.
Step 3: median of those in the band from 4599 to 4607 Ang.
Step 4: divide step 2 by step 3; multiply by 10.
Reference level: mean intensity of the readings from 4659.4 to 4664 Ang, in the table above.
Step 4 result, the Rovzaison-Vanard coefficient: 8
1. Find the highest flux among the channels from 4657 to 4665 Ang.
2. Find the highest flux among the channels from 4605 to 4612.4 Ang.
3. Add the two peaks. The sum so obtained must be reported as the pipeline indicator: 59.8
